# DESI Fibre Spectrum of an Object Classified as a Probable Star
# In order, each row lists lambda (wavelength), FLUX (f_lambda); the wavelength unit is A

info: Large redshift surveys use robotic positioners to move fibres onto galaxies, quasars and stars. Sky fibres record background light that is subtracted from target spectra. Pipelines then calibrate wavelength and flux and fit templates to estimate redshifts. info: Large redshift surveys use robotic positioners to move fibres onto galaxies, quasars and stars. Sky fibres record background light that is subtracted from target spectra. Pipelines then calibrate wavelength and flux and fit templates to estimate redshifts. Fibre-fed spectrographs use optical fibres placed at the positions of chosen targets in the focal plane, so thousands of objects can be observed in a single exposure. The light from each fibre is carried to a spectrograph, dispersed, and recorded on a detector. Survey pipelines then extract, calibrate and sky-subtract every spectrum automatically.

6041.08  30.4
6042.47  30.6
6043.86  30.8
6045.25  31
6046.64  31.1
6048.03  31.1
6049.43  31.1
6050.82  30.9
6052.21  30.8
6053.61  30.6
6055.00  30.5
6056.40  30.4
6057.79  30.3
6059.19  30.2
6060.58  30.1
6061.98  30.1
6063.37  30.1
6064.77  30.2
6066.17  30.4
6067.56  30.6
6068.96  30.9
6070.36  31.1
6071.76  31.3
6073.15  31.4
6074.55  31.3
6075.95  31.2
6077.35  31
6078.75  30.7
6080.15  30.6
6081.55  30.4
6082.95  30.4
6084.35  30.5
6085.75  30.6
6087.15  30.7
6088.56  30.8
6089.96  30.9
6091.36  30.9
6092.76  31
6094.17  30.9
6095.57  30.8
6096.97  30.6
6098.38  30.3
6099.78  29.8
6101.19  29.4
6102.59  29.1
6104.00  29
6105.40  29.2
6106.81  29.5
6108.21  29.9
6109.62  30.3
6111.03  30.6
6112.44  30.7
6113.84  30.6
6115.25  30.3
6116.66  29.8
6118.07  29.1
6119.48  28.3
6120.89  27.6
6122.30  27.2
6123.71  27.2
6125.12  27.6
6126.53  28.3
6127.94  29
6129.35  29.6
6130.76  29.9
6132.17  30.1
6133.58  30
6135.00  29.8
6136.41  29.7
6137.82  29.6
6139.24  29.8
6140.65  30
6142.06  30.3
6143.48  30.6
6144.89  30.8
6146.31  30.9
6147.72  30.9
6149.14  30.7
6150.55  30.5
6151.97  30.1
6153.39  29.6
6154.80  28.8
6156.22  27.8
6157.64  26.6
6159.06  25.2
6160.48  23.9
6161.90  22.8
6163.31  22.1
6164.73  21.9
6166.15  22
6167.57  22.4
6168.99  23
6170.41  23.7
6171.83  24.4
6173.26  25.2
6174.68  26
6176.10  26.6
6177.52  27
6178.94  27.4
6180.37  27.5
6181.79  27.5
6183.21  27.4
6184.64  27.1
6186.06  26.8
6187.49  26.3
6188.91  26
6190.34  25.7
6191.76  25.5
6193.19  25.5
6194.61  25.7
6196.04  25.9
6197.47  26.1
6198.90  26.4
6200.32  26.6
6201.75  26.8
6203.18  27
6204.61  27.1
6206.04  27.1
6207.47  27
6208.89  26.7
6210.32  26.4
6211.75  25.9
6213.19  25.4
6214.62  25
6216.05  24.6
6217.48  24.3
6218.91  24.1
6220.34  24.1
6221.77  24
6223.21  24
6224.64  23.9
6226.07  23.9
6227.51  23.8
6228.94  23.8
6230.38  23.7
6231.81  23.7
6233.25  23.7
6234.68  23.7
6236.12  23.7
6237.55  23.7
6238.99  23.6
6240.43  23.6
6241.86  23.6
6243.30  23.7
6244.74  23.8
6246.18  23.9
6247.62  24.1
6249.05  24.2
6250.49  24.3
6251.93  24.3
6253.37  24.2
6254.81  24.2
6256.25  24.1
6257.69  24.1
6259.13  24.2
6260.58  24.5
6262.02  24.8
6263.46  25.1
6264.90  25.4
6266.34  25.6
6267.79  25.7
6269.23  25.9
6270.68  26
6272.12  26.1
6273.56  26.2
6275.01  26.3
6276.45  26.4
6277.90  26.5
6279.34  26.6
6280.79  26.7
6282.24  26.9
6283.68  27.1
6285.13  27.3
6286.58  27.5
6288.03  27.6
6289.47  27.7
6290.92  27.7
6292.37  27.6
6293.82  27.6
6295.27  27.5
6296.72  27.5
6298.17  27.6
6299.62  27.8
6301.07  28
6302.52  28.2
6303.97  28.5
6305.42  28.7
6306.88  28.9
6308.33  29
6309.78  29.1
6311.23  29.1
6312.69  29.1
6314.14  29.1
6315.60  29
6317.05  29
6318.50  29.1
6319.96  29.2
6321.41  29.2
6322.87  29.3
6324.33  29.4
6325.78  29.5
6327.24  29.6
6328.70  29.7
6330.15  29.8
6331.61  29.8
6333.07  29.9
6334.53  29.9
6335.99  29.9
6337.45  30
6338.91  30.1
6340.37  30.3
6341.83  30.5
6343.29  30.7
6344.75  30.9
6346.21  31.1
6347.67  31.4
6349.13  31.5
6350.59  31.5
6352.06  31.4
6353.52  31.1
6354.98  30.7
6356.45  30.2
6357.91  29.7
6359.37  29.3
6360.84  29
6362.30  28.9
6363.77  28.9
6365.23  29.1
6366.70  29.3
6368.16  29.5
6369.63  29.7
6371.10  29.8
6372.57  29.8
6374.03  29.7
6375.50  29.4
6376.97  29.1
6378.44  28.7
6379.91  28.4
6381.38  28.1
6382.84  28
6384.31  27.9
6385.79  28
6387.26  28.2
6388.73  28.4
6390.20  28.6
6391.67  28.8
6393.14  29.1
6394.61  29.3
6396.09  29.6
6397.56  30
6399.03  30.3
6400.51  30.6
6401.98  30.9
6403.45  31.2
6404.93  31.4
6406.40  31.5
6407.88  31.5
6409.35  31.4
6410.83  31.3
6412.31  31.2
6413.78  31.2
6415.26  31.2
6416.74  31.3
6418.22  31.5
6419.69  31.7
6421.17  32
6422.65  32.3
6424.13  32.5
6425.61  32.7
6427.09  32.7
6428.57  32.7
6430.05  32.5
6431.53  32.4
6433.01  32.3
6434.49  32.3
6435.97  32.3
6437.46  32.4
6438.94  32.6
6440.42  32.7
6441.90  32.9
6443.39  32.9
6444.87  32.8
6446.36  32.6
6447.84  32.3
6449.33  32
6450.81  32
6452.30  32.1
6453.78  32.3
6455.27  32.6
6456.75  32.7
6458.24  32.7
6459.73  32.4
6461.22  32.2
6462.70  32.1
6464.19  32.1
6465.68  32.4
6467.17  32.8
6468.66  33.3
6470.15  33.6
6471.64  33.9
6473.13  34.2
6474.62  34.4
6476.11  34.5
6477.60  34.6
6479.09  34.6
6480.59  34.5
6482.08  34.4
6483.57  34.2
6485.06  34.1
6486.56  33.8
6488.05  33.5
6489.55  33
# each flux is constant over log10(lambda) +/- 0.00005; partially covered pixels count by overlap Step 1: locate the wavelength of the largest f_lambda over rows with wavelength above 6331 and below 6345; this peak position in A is 6344.75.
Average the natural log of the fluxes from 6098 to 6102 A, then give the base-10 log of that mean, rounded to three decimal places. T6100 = 0.531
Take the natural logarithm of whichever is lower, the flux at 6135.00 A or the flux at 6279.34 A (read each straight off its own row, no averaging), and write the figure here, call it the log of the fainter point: 3.281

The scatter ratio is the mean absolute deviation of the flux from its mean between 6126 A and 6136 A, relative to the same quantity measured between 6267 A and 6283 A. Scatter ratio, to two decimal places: 1.73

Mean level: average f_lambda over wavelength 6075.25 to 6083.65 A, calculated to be 30.7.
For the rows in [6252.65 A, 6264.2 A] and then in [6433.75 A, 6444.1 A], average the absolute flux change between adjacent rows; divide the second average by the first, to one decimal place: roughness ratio 0.6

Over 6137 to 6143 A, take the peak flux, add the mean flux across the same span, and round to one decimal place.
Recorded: 60.2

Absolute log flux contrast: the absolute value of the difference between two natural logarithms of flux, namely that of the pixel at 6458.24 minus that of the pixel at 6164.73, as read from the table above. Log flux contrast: 0.40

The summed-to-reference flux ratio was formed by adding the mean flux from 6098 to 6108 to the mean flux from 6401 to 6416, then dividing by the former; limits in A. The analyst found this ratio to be 2.06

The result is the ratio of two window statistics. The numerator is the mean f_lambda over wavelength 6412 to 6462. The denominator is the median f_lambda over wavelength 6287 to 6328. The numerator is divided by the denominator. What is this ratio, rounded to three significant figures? 1.11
